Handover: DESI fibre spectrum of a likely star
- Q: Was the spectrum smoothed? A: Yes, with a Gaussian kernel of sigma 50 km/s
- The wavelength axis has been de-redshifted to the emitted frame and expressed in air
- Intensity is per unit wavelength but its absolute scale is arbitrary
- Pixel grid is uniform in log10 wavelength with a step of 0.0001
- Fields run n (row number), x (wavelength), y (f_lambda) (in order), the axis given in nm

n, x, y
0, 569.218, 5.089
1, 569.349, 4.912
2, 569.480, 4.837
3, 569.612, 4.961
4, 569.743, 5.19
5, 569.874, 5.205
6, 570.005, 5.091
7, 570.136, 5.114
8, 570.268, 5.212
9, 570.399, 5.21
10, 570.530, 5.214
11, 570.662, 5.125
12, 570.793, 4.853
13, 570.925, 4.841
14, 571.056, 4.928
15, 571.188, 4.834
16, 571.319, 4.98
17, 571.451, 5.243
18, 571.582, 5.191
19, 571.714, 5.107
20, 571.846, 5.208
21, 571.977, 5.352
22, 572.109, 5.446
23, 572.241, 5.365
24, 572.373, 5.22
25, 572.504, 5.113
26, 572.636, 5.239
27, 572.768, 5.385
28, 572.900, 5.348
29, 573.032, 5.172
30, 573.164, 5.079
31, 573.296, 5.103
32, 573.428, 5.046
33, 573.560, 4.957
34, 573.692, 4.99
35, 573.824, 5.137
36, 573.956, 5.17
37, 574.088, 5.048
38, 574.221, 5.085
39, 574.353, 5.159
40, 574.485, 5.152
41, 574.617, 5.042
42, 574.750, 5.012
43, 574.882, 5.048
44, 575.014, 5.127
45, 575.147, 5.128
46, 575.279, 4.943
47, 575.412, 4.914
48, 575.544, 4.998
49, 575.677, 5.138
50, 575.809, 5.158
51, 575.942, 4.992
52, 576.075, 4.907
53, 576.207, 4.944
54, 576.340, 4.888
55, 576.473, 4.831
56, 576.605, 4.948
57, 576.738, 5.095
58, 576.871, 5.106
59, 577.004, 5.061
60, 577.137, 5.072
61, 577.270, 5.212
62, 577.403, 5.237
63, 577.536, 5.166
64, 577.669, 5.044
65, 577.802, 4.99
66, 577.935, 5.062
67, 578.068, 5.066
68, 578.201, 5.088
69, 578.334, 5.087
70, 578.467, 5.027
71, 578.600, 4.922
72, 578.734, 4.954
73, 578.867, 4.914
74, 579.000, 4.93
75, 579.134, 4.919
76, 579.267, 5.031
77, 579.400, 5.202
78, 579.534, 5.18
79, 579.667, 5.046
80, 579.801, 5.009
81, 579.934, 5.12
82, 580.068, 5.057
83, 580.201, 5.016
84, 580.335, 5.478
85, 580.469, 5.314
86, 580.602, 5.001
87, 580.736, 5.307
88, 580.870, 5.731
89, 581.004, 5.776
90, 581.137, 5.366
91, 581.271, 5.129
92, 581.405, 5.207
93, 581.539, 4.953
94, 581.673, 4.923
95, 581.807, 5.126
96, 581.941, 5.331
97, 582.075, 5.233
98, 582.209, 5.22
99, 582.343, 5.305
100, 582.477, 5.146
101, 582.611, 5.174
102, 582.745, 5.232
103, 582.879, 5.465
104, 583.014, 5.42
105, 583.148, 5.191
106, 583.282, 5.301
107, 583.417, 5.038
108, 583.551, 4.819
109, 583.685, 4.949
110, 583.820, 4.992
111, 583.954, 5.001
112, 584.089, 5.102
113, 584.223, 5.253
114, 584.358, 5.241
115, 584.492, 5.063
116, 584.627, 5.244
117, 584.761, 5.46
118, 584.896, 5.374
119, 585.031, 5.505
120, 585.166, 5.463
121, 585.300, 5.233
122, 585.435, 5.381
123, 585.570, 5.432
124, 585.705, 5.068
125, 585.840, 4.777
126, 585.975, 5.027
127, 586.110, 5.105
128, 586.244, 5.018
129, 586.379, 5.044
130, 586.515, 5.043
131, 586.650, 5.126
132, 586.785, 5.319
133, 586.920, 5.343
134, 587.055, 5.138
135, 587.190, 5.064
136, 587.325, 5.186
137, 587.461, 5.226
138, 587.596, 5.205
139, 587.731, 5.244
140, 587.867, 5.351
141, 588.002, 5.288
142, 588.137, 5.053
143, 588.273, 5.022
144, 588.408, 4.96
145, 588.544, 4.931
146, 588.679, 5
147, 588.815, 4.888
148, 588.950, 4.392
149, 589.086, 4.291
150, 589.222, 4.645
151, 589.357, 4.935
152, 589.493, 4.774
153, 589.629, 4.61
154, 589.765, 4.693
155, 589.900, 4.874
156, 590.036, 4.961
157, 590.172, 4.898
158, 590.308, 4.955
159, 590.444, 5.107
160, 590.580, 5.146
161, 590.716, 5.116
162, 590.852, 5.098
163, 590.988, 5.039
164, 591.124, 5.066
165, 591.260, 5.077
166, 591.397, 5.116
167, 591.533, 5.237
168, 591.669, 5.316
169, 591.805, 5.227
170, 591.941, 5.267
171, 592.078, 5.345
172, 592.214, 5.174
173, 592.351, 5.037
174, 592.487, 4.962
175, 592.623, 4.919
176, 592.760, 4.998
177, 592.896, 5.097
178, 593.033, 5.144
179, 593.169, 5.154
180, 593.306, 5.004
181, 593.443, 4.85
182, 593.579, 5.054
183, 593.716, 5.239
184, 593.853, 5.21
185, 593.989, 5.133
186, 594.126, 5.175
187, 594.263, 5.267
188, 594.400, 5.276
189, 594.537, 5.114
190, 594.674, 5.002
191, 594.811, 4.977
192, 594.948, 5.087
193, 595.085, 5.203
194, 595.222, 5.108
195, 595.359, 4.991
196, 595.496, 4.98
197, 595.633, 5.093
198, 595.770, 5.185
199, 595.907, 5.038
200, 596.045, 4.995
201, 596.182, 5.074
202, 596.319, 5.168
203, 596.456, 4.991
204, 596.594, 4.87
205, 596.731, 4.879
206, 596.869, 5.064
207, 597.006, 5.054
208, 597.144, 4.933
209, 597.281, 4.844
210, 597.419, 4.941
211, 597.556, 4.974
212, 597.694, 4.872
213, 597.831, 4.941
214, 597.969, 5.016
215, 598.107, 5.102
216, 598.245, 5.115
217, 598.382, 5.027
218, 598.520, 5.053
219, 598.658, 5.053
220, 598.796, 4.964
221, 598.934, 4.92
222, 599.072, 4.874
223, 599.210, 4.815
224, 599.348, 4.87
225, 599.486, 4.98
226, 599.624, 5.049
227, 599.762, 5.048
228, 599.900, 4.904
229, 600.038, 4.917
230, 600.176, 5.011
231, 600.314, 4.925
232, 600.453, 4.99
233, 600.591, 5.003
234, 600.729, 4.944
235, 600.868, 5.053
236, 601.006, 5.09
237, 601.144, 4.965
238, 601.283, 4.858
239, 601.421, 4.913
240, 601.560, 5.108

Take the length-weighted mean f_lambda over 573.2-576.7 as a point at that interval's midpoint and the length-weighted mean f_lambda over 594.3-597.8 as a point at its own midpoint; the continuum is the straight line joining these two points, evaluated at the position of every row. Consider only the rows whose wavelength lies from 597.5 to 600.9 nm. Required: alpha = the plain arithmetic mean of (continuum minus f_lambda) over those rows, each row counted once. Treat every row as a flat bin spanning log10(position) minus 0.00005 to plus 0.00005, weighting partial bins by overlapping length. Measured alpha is 0.05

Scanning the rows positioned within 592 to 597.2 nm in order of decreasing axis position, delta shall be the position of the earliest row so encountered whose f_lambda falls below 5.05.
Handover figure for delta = 597.144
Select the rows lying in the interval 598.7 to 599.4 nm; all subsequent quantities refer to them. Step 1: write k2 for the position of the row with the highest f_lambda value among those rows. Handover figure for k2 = 598.796 nm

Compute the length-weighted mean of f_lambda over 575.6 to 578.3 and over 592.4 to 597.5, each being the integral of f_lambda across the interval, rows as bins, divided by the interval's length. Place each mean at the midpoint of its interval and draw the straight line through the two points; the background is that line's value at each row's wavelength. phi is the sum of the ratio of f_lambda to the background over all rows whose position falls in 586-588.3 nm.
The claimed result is 17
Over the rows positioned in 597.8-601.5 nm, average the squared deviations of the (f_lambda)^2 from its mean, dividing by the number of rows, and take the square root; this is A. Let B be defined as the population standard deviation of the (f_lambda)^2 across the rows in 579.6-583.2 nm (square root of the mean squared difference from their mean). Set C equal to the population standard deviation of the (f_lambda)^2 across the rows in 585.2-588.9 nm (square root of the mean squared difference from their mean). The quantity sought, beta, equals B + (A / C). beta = 2.7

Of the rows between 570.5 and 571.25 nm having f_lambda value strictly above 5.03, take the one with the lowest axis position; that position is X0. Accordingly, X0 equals 570.530 nm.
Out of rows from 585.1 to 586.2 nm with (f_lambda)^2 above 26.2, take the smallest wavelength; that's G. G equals 585.166 nm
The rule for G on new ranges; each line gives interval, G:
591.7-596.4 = 591.805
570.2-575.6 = 570.268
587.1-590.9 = 587.325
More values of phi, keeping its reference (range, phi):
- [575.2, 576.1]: 7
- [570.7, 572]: 10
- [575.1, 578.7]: 27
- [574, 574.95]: 7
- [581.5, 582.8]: 10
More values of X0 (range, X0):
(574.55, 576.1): 574.617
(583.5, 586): 584.089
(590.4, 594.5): 590.444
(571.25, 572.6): 571.451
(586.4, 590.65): 586.515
